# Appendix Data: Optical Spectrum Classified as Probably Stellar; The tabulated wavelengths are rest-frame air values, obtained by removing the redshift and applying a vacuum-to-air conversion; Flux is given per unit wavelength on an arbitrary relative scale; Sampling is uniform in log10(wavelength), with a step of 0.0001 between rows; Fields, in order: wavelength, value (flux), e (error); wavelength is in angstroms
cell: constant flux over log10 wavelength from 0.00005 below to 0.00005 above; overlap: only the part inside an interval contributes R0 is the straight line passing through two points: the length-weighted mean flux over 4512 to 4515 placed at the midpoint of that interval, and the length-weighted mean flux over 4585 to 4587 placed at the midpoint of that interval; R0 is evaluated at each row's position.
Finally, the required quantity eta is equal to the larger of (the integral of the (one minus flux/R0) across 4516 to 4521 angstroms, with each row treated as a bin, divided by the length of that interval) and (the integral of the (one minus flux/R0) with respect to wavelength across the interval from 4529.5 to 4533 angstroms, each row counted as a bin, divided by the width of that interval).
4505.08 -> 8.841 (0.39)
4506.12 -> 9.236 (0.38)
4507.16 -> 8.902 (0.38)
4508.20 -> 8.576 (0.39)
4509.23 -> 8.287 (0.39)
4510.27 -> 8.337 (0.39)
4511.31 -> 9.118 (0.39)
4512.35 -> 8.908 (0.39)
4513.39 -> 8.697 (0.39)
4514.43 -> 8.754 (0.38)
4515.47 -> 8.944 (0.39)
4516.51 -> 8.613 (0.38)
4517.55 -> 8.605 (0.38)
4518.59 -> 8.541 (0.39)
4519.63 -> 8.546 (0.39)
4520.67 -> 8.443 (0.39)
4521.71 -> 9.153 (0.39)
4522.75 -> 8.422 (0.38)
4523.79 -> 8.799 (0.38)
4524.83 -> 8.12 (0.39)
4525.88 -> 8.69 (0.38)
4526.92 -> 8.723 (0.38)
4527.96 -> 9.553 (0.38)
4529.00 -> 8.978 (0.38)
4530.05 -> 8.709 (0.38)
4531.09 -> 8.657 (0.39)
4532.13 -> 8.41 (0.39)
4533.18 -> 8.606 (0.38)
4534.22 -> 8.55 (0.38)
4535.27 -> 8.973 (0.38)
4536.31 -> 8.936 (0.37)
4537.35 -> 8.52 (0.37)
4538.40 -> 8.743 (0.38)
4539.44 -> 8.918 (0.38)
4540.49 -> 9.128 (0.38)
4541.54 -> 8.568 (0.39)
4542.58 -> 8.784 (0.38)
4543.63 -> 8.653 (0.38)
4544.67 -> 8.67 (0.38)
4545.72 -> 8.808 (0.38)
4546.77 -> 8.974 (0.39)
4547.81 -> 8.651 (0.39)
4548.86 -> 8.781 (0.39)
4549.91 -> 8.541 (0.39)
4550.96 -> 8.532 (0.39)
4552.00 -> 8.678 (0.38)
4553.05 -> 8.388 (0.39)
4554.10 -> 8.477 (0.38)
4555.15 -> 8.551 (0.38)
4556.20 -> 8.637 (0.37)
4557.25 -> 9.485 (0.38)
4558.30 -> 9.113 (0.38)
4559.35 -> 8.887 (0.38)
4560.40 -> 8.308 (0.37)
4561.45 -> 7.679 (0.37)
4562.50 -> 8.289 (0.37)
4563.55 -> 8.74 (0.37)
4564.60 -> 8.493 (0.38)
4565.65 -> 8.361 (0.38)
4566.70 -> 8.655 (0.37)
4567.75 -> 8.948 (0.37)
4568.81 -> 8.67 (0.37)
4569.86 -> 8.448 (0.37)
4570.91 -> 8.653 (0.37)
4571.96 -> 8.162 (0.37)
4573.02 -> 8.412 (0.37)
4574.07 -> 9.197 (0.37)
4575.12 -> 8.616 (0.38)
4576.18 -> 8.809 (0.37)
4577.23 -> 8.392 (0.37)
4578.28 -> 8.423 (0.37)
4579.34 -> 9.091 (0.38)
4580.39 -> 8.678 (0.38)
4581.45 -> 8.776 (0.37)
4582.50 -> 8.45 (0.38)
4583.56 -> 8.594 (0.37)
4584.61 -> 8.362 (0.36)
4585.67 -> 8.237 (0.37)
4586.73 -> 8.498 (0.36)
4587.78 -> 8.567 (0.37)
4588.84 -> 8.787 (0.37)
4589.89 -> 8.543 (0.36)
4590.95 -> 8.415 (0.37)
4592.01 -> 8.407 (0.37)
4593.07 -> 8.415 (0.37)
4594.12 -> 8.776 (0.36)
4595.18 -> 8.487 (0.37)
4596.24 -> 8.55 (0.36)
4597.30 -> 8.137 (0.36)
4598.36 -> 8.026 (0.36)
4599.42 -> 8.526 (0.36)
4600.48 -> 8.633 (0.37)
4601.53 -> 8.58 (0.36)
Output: 0.022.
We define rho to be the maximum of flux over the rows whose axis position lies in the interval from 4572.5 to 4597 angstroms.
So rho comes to 9.197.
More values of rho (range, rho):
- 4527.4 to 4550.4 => 9.553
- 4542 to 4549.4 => 8.974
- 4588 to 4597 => 8.787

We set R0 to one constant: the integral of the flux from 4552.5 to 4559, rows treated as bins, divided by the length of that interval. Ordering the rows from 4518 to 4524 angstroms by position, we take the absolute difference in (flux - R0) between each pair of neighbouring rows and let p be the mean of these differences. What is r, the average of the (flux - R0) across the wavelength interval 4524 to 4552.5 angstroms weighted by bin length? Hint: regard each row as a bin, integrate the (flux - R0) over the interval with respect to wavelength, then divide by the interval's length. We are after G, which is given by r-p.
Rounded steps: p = 0.39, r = -0.03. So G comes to -0.42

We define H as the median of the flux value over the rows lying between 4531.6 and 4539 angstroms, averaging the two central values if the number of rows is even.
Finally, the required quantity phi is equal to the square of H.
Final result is 74.1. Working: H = 8.61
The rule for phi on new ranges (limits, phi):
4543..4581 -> 74.9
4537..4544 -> 76.4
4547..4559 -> 74.6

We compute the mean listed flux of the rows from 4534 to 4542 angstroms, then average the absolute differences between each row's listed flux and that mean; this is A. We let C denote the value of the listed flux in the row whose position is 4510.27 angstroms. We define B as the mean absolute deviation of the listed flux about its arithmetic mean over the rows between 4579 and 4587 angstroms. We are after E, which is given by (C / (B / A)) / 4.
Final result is 2.1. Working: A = 0.20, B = 0.20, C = 8.337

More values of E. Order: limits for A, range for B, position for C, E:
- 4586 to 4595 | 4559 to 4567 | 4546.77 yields 1.0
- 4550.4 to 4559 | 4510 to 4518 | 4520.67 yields 3.2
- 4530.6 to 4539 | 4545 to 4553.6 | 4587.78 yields 2.4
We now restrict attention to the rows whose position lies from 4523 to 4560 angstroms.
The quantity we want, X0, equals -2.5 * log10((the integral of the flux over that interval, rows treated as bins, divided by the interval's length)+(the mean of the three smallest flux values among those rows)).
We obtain -3.08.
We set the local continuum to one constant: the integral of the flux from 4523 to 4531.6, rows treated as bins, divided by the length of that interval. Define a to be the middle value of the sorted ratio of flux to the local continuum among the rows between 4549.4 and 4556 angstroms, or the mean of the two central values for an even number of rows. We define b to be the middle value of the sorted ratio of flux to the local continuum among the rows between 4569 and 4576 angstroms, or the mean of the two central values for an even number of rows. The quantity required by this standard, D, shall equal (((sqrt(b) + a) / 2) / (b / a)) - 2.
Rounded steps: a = 0.974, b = 0.97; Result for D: -1.02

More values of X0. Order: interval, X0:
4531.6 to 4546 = -3.09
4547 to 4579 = -3.05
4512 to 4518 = -3.10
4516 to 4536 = -3.08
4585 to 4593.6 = -3.07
